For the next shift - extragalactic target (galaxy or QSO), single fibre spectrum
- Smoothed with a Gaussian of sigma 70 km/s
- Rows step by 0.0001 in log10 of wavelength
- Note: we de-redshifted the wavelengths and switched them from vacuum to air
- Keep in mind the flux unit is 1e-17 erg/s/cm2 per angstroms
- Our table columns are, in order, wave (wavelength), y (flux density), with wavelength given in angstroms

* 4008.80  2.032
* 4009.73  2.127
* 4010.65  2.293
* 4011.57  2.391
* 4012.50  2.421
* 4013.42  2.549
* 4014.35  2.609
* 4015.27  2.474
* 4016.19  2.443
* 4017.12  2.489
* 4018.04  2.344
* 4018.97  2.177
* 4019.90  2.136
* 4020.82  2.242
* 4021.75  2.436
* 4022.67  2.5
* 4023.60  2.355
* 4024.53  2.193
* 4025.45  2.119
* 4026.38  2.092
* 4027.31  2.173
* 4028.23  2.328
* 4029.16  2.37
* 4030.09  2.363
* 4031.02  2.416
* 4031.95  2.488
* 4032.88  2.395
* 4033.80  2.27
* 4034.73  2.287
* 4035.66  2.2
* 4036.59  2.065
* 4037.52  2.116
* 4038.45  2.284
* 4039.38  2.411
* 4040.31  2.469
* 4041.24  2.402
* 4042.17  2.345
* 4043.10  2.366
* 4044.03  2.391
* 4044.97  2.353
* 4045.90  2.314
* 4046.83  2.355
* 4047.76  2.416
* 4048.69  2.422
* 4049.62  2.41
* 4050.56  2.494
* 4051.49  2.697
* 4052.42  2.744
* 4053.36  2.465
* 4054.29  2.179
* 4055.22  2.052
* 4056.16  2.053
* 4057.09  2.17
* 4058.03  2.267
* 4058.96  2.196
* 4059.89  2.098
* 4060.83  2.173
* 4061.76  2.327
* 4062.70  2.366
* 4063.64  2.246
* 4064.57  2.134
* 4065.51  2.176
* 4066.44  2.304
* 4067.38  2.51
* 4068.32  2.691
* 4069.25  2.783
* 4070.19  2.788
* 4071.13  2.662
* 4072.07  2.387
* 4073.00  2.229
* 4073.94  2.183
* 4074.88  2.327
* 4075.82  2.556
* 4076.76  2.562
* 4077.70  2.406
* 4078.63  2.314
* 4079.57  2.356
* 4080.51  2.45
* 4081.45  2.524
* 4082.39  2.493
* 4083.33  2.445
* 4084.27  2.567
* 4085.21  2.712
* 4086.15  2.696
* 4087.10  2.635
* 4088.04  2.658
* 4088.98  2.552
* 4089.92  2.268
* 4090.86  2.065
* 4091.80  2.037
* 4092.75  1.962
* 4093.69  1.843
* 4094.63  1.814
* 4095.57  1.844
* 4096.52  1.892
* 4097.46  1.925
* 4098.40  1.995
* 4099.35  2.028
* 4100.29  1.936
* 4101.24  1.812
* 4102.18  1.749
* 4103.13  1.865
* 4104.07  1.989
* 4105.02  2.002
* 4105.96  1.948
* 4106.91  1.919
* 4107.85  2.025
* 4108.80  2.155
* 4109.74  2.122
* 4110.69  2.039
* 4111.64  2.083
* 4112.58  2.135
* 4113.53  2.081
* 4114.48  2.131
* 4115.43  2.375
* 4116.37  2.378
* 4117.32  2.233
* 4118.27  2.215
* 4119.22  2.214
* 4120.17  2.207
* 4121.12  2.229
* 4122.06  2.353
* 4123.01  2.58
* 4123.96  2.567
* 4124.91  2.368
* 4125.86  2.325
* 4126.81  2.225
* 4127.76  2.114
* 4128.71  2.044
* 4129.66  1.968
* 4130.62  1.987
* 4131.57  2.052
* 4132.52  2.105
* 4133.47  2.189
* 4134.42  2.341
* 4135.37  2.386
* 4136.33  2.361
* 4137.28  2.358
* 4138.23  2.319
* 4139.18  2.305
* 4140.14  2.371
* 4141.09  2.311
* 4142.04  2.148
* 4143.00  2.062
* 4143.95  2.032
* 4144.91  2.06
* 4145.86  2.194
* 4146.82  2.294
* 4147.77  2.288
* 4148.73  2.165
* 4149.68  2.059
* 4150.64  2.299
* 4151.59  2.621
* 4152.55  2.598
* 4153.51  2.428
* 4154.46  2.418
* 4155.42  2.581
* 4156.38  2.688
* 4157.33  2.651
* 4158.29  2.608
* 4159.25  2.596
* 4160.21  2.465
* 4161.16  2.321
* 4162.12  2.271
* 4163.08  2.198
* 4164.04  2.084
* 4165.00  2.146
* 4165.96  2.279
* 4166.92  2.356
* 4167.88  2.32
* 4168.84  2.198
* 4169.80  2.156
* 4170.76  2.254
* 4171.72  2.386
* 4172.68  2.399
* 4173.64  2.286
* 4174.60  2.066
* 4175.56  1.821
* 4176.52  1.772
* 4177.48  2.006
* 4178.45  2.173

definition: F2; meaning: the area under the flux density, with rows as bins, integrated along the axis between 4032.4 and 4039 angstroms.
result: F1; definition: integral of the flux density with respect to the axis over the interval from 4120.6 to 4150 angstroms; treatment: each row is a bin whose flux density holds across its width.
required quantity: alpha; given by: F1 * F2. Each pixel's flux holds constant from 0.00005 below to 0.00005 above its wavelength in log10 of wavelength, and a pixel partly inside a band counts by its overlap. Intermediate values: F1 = 66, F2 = 15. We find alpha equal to 968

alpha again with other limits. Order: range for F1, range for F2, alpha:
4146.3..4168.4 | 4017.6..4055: 4596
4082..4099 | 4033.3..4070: 3268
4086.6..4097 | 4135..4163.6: 1496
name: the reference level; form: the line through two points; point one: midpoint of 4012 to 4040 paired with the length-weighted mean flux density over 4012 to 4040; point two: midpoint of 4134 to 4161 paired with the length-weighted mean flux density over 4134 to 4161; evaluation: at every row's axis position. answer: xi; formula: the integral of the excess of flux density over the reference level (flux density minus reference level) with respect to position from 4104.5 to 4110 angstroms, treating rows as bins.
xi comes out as -1.8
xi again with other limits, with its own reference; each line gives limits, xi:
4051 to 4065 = -0.8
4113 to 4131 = -1.9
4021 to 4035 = -0.1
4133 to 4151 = -2.1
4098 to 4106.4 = -3.5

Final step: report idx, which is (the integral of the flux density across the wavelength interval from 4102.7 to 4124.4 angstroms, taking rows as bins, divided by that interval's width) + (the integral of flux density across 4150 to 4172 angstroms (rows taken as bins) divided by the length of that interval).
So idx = 4.55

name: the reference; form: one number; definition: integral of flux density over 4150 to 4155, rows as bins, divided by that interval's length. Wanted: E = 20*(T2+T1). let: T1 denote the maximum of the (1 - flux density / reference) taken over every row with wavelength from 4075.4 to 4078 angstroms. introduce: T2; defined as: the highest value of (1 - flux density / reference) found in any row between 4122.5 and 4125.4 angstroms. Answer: 1.2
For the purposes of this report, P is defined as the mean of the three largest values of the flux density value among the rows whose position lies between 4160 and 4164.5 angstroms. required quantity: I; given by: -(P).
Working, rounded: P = 2.35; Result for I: -2.35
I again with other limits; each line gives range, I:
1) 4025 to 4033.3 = -2.43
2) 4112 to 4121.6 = -2.33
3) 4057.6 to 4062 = -2.26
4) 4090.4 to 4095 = -2.02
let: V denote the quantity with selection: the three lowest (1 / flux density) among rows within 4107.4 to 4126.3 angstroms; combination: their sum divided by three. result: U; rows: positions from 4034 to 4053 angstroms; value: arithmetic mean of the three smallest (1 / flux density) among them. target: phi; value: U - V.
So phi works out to -0.021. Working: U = 0.379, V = 0.399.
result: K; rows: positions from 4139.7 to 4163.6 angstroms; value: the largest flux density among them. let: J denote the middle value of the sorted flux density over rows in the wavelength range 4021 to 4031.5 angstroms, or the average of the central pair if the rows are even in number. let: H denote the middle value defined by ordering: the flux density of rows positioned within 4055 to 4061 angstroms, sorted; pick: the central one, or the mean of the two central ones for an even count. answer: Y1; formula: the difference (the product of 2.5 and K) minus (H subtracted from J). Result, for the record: 6.5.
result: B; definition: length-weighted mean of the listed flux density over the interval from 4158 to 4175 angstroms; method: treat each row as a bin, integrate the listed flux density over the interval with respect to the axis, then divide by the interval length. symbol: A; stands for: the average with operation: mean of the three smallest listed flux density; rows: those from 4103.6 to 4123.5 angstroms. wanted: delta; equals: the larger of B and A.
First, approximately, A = 1.95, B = 2.30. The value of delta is 2.30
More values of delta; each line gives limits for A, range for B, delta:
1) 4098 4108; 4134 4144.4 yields 2.27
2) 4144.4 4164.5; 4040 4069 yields 2.34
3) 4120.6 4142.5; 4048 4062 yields 2.32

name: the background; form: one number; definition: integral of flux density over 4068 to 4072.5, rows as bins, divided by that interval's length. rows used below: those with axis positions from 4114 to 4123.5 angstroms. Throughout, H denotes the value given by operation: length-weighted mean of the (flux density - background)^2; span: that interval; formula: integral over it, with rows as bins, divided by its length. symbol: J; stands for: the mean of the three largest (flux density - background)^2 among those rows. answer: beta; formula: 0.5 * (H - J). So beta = -0.04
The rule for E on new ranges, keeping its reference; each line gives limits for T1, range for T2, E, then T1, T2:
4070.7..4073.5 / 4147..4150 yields 5.1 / 0.09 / 0.16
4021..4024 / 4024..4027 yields 3.8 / 0.04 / 0.15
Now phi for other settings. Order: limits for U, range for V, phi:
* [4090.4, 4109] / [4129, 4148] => 0.058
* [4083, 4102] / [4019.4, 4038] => -0.032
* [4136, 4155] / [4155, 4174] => 0.015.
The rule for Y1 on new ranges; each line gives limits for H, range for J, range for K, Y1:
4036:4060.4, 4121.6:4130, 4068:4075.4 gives 7.0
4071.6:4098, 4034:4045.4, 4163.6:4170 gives 5.9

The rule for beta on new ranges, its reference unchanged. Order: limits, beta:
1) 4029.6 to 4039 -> -0.07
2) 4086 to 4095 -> -0.17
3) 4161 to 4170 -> -0.05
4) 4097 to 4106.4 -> -0.09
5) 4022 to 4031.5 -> -0.07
